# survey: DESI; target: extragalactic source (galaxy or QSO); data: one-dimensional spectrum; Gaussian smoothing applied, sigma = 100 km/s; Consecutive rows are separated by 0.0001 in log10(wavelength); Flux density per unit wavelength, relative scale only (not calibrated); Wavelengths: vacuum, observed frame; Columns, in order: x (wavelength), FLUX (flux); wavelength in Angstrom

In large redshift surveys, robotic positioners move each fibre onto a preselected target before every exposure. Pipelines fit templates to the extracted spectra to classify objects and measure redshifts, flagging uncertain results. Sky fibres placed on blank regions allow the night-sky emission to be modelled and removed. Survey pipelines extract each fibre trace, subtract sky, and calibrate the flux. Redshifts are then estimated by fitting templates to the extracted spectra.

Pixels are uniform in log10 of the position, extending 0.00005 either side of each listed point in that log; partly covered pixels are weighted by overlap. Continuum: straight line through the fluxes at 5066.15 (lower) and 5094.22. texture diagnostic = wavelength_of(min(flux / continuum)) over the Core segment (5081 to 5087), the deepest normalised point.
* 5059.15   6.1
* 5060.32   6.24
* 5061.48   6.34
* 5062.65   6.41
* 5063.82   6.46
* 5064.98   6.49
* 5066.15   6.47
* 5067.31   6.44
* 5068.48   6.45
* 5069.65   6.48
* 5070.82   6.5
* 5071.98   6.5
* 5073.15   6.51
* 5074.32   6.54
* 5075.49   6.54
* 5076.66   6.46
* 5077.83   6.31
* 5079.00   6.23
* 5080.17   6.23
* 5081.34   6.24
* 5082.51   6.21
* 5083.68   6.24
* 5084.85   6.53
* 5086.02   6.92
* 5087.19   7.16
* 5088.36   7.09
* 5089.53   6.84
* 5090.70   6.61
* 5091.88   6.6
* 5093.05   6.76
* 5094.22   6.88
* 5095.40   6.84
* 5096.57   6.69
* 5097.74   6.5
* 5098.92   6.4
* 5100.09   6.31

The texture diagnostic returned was 5082.51 Angstrom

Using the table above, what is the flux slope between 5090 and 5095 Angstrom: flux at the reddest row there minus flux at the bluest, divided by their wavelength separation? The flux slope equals 0.08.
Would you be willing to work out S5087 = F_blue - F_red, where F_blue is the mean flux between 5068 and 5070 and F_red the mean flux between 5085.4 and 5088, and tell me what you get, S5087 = -0.6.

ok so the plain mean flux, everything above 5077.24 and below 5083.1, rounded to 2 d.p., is 6.24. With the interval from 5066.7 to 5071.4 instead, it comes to 6.47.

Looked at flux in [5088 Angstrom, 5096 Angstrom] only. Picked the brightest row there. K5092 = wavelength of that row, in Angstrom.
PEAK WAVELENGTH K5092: 5088.36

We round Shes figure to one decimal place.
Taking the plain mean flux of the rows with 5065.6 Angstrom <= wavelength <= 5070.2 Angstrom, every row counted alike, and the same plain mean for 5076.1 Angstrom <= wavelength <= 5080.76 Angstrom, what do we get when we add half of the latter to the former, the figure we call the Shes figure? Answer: 9.6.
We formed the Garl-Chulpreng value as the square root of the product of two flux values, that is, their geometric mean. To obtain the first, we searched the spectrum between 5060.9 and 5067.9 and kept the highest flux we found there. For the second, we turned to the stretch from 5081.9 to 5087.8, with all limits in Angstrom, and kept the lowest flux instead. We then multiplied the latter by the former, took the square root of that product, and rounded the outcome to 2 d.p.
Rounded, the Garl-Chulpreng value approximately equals 6.35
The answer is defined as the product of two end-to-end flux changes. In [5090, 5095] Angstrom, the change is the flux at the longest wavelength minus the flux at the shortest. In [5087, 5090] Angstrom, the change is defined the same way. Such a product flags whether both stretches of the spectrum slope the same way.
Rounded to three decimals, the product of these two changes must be -0.086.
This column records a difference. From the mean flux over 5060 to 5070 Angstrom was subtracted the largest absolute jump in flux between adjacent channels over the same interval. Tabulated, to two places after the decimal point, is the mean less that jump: 6.32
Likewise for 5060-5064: 6.26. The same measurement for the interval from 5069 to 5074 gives 6.48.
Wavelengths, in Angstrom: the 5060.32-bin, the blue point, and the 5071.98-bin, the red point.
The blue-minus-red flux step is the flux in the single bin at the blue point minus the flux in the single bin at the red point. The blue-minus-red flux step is -0.26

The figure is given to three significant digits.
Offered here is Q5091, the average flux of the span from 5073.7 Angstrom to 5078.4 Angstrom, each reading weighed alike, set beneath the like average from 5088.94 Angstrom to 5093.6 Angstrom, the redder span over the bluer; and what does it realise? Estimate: 1.04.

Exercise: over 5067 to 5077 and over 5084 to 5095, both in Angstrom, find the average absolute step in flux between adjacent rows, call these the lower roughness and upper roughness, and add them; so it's 0.21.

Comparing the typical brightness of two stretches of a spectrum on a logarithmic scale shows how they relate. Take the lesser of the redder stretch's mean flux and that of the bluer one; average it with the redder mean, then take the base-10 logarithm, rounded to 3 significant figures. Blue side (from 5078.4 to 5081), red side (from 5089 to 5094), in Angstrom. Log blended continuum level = 0.811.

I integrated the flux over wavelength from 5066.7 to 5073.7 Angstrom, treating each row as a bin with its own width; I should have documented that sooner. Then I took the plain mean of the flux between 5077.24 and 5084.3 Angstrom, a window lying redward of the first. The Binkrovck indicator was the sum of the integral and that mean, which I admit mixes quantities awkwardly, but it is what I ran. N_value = 51.63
